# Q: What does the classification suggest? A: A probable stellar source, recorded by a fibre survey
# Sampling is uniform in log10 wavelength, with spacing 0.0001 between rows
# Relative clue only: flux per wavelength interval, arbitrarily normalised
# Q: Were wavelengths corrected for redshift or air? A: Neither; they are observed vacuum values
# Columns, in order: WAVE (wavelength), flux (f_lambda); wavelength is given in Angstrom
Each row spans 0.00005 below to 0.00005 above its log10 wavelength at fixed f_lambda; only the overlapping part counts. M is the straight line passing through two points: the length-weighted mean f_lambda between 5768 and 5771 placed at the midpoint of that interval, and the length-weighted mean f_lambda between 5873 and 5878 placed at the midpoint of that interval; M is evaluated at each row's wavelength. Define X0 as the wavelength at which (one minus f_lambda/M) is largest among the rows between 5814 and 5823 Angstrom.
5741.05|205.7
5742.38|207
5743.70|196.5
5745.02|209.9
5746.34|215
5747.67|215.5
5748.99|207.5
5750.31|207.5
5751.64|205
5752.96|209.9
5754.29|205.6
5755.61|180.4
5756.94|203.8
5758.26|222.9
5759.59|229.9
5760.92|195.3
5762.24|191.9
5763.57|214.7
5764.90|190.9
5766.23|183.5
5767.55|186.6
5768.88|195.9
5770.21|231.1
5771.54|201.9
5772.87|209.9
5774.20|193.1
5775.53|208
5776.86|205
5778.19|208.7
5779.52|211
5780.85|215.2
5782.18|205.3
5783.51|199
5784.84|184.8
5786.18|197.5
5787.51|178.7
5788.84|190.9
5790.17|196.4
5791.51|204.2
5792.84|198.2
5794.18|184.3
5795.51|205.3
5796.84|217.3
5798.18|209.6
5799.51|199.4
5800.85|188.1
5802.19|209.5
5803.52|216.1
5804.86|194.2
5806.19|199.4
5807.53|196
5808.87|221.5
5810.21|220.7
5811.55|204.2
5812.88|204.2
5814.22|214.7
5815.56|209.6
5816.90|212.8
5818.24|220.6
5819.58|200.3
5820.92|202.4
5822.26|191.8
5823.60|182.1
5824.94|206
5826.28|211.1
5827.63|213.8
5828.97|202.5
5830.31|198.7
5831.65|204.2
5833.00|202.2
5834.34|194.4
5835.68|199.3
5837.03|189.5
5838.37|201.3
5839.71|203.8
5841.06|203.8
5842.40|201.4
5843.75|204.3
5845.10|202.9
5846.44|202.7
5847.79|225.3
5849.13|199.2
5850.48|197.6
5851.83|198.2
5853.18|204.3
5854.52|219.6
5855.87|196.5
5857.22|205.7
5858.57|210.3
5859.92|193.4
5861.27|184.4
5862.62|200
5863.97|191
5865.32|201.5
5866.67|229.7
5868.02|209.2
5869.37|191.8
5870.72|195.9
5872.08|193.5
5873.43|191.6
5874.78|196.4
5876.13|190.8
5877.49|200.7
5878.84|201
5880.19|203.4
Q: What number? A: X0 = 5822.26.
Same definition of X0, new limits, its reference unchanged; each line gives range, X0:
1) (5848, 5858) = 5855.87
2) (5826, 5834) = 5830.31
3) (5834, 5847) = 5837.03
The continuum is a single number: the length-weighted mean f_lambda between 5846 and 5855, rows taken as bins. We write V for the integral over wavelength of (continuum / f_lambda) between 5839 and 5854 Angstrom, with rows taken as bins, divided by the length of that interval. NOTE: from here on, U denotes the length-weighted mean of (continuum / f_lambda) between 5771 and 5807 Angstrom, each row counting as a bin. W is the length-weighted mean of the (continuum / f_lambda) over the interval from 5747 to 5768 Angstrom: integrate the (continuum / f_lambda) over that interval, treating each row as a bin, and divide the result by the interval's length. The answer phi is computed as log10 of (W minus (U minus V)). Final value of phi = 0.00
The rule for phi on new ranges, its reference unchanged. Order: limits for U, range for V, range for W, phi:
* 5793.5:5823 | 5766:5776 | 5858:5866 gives 0.03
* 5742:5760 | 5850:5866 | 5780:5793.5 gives 0.04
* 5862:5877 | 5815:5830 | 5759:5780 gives 0.00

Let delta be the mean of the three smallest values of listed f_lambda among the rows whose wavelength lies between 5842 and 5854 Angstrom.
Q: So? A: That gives 198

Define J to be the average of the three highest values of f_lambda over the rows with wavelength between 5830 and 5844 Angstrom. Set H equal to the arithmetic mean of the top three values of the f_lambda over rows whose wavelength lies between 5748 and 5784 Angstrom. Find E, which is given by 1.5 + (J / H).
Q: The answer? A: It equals 2.40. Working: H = 228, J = 204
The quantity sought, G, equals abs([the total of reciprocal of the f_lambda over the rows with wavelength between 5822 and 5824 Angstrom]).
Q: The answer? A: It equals 0.0107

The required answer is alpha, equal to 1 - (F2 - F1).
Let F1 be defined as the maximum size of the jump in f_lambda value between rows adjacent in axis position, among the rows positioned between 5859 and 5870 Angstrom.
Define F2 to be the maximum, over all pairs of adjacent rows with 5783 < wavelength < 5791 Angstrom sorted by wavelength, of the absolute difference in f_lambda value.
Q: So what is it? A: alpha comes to 10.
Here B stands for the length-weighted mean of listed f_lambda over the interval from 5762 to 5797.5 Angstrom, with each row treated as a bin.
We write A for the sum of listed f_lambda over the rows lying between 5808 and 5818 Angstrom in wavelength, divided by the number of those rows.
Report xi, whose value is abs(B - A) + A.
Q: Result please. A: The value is 225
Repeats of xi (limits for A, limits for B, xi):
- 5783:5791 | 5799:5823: 206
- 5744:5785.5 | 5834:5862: 207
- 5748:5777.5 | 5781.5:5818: 205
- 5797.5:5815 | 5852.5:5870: 209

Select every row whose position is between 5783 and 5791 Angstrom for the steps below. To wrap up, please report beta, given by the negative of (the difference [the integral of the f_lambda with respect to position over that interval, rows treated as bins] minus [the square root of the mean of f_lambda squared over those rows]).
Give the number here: -1338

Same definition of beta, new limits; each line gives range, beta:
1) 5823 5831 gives -1418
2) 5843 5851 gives -1437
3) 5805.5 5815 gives -1774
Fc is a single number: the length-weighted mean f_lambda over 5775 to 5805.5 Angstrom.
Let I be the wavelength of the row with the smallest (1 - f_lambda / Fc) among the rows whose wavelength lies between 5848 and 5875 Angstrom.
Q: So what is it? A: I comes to 5866.67 Angstrom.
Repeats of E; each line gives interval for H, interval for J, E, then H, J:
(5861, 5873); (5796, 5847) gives 2.53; 213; 221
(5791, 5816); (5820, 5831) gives 2.46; 220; 210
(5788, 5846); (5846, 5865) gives 2.49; 221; 218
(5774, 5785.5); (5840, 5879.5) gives 2.56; 212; 225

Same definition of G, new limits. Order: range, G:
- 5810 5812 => 0.0094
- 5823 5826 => 0.0103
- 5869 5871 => 0.0103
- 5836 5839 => 0.0102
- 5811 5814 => 0.0098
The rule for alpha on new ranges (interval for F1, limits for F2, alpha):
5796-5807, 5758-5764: -12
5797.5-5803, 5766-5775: -13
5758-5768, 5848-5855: 20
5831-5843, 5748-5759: -12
